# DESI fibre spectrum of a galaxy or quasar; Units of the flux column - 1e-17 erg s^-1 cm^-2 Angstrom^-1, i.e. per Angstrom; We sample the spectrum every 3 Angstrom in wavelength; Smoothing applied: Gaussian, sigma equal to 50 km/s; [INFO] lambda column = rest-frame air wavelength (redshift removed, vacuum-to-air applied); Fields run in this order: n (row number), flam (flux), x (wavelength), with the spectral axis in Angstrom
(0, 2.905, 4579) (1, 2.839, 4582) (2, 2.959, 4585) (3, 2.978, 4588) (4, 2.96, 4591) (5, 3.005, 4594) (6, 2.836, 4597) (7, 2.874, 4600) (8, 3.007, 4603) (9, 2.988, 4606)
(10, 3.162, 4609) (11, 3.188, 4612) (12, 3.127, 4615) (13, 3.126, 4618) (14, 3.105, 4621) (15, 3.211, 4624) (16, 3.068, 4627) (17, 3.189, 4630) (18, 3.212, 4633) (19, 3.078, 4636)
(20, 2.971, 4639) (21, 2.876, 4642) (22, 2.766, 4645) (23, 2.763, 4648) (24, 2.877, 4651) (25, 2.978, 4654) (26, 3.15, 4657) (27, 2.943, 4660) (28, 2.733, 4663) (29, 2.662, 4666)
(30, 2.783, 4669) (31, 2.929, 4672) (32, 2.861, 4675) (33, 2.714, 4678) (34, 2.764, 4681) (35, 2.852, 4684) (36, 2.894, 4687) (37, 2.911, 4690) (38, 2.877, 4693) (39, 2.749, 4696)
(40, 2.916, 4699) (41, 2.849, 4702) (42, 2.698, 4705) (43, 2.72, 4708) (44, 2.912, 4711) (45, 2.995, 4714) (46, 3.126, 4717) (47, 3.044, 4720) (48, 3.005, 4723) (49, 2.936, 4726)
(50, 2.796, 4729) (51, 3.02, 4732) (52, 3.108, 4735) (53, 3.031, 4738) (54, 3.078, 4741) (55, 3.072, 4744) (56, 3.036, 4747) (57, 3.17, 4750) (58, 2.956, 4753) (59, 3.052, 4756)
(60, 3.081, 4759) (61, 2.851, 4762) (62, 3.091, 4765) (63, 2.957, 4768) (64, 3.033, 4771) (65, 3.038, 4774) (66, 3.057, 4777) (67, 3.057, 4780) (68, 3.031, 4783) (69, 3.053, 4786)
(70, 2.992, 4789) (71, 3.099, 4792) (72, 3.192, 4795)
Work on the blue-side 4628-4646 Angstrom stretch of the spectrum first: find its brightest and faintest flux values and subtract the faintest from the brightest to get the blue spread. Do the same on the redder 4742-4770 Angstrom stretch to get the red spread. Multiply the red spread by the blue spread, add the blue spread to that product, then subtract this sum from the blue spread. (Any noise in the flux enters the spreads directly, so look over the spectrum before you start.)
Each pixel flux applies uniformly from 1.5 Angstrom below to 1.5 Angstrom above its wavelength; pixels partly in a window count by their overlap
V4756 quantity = -0.14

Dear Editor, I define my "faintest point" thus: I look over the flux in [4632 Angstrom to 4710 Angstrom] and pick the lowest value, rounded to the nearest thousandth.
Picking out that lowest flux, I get 2.662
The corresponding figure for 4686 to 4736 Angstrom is 2.698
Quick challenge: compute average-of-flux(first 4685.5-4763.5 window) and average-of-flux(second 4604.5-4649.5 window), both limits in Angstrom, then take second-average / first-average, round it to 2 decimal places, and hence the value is 1.03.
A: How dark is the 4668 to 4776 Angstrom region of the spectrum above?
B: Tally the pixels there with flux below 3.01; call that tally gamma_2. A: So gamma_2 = 22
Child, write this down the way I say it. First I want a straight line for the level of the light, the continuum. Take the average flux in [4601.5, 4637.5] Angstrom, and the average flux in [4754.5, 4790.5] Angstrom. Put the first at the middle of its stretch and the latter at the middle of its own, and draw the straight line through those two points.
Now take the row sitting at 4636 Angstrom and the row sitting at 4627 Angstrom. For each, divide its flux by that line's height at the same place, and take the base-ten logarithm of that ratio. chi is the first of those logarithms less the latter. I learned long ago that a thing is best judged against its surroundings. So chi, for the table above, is 0.002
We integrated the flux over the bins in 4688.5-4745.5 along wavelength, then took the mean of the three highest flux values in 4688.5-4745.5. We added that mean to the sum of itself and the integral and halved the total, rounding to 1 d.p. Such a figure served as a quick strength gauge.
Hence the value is 86.9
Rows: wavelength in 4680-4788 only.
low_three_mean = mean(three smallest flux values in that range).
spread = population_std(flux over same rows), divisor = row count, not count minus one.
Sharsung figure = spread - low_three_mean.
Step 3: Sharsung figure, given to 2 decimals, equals -2.60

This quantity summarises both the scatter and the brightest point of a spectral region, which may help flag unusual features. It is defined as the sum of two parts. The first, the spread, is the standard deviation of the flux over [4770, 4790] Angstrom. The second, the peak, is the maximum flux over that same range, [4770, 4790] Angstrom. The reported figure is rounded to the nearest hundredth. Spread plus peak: 3.08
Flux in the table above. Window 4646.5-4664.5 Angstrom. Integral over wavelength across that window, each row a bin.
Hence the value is 52.3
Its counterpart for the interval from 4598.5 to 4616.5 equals 55.0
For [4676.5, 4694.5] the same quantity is 51.0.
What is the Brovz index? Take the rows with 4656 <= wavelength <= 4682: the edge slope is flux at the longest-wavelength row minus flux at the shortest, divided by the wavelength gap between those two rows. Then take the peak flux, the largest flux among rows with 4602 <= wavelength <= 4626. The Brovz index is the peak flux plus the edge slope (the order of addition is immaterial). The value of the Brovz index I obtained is 3.19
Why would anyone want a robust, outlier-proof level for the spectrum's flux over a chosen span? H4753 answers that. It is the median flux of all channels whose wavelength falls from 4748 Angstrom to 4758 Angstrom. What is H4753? 3.05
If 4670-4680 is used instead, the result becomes 2.86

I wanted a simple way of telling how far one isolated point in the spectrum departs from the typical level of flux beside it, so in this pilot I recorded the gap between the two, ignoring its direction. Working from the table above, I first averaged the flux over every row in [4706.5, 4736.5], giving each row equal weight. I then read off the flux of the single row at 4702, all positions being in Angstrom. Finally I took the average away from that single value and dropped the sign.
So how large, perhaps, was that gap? 0.12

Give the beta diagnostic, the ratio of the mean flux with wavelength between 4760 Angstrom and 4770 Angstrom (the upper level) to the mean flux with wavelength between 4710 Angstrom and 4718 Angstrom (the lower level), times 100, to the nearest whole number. 99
